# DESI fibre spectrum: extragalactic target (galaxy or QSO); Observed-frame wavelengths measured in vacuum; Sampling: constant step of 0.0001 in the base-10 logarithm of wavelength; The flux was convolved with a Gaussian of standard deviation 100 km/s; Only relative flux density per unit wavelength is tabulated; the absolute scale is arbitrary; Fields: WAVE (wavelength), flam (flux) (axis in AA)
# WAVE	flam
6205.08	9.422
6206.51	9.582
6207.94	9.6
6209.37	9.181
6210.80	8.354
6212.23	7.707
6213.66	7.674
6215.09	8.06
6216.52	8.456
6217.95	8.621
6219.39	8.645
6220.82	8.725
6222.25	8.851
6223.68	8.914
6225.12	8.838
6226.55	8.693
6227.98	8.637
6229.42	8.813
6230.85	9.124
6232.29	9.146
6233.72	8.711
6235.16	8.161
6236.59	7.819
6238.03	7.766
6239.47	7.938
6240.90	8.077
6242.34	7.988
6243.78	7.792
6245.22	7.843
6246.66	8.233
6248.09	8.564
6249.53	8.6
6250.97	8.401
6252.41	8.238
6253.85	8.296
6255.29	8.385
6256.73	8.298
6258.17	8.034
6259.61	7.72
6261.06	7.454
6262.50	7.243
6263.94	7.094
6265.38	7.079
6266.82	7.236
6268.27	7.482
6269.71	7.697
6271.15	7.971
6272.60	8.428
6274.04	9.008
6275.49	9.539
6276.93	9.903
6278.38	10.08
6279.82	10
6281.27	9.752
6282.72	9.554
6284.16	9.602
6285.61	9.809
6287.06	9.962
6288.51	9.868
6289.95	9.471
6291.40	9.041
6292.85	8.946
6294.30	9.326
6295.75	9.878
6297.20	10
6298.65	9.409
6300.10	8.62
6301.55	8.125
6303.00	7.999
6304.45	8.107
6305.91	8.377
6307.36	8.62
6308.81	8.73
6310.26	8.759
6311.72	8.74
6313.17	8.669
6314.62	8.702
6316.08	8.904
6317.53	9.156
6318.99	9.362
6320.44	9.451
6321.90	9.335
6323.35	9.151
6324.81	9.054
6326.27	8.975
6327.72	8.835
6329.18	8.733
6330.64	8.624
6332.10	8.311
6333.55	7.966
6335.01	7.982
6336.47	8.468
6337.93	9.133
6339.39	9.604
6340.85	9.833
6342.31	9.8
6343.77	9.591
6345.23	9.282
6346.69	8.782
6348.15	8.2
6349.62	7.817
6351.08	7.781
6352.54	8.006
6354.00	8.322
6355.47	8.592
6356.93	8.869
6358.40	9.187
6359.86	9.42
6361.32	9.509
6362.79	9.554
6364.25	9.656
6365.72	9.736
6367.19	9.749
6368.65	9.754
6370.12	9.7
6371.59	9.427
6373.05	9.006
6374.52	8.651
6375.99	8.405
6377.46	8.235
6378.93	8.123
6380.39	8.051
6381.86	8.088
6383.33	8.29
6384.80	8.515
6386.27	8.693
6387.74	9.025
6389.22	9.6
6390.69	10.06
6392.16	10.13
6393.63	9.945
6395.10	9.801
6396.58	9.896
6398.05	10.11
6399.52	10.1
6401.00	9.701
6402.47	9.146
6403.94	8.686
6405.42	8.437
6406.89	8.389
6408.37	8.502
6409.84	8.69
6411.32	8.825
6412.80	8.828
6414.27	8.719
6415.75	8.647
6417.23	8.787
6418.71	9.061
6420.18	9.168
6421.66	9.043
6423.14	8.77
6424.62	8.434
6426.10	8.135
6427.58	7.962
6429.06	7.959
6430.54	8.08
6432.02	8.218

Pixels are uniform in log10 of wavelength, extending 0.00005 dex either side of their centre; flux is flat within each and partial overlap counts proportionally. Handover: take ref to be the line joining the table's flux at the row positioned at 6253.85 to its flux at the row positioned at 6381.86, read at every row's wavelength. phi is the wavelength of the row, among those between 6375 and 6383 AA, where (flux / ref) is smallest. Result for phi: 6380.39 AA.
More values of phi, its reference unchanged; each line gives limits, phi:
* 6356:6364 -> 6356.93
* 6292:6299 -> 6292.85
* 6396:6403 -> 6402.47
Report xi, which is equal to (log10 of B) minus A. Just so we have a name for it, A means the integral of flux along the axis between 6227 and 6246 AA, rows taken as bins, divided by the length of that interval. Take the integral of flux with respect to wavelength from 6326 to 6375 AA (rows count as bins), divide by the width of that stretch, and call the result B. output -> -7.3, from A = 8.3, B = 9.0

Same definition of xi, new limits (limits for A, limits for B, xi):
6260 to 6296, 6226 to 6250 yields -7.9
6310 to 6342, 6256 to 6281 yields -8.0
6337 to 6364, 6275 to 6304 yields -8.0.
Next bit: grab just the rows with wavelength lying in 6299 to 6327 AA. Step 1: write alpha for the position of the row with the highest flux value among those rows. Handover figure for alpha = 6320.44 AA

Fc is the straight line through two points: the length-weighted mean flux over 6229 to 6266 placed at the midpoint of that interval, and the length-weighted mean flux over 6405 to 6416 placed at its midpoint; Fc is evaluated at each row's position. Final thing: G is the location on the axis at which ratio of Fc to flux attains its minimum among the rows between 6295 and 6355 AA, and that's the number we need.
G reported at 6297.20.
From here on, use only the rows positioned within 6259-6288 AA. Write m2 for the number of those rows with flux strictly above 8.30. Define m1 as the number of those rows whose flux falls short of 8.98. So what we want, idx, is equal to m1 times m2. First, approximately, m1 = 10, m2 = 11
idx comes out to 110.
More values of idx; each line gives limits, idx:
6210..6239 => 252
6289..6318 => 221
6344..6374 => 128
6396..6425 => 240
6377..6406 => 135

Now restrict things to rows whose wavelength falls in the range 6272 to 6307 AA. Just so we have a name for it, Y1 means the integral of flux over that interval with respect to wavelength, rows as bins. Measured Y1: 325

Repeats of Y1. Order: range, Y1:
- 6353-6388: 313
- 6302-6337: 305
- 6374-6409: 316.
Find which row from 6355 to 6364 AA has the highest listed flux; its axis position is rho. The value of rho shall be 6362.79 AA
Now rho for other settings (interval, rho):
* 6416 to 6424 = 6420.18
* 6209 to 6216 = 6209.37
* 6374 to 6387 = 6386.27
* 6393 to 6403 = 6398.05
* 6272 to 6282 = 6278.38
